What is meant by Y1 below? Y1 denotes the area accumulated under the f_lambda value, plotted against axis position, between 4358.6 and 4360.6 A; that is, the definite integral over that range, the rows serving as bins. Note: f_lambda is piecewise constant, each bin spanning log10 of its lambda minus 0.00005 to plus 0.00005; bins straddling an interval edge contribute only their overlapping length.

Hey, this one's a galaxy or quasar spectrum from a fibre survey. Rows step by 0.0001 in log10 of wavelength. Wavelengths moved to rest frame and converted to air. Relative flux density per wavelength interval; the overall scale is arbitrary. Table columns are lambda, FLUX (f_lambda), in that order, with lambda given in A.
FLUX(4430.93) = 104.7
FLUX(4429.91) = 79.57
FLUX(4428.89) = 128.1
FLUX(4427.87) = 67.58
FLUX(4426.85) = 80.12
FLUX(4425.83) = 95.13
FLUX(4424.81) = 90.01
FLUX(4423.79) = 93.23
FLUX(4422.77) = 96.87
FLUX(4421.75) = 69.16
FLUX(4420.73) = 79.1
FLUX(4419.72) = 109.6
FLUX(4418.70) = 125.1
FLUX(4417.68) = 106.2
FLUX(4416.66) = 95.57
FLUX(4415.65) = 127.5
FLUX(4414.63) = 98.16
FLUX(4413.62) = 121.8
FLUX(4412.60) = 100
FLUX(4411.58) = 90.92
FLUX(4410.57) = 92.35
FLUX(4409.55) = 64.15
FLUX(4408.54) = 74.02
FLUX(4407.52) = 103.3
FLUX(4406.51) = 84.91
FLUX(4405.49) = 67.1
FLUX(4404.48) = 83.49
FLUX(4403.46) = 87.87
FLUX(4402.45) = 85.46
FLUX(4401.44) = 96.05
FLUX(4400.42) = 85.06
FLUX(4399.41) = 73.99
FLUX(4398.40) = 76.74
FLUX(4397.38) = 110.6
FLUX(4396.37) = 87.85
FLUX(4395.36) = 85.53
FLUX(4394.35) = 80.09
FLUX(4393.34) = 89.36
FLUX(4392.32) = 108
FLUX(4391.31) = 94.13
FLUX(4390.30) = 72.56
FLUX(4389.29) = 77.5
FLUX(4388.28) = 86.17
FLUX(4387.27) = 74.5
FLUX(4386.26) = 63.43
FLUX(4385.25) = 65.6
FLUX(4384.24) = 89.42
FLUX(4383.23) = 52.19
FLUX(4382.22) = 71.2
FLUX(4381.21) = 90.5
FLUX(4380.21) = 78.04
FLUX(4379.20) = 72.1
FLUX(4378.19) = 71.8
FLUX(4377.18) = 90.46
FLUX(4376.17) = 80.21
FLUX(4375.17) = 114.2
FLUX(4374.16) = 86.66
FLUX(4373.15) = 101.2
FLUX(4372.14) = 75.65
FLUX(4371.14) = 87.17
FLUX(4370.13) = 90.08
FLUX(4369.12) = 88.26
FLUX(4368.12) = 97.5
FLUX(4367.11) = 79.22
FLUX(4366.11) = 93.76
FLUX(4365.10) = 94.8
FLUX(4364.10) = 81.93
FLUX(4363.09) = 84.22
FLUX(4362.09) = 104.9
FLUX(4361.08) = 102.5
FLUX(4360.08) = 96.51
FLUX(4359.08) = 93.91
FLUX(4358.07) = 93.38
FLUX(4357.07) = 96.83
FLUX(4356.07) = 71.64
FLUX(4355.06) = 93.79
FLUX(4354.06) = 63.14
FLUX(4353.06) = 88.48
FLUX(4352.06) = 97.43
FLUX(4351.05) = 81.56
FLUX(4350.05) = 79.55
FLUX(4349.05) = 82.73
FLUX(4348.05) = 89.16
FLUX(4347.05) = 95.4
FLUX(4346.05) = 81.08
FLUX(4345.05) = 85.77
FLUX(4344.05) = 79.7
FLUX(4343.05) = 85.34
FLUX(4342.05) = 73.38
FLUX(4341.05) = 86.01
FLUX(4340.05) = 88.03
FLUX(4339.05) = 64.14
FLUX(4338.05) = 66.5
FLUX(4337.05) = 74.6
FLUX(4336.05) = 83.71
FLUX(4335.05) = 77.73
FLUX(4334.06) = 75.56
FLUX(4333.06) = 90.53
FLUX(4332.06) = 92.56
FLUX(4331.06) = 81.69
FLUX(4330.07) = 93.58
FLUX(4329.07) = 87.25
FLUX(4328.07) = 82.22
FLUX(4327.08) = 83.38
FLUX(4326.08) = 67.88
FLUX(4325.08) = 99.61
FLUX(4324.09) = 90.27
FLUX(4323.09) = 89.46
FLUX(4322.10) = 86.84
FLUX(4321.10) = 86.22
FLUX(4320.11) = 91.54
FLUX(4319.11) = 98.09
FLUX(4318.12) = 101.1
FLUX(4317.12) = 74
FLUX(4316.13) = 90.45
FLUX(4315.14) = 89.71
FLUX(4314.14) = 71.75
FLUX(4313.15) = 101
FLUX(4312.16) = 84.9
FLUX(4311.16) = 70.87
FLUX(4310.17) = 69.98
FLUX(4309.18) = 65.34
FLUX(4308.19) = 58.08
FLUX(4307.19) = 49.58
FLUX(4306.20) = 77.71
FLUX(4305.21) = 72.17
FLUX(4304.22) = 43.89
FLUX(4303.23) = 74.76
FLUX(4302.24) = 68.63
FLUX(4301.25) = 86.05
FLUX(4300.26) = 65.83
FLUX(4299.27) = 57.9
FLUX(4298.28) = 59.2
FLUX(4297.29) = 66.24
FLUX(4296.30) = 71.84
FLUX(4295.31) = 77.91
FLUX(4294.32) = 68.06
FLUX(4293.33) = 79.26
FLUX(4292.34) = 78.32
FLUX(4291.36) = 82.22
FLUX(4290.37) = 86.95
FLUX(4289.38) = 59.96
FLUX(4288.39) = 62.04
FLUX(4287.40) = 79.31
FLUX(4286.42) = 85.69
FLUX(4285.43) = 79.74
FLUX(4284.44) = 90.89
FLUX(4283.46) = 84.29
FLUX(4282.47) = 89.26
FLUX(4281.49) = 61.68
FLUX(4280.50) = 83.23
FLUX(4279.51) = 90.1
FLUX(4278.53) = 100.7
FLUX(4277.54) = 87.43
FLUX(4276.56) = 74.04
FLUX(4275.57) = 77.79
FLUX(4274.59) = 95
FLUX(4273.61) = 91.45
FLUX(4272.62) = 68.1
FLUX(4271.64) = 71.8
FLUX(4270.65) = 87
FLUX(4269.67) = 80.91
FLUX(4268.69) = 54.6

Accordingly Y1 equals 191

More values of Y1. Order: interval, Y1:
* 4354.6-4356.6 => 165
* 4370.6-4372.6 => 164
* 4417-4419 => 225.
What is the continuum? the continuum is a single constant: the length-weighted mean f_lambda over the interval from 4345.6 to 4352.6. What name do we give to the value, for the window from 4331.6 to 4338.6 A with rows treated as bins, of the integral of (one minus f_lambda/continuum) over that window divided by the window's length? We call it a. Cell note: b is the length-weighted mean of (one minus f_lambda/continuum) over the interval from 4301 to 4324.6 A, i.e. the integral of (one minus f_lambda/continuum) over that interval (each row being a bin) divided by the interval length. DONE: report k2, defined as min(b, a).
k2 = 0.08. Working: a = 0.08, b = 0.09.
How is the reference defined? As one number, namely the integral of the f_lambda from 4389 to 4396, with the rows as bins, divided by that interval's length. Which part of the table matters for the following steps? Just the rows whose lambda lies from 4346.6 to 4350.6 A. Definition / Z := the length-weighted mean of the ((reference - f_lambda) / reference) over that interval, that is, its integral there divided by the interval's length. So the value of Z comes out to 0.01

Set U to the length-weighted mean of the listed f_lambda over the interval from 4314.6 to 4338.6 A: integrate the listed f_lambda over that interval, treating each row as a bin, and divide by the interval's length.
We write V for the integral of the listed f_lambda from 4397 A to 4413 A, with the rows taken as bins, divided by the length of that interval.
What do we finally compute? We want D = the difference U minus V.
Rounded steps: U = 85.5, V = 86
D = 0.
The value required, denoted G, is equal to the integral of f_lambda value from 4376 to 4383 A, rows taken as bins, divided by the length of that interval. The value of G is 78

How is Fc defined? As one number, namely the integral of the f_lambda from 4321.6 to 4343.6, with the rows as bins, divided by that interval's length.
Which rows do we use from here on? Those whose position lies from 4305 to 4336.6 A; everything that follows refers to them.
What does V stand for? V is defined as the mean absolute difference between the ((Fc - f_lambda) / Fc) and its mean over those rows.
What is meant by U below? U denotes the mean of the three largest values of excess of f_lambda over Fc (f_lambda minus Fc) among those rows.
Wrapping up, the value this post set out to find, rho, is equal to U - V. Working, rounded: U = 17.9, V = 0.119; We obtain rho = 18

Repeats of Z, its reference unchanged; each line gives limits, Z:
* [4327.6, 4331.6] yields 0.01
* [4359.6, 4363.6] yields -0.11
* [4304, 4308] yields 0.29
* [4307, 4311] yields 0.28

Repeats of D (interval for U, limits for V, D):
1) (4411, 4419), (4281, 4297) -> 30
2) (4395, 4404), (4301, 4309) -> 22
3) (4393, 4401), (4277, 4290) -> 5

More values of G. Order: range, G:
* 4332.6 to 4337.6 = 80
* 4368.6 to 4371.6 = 89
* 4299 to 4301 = 65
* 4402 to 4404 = 87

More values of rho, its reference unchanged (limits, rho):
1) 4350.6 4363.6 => 19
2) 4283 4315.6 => 11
